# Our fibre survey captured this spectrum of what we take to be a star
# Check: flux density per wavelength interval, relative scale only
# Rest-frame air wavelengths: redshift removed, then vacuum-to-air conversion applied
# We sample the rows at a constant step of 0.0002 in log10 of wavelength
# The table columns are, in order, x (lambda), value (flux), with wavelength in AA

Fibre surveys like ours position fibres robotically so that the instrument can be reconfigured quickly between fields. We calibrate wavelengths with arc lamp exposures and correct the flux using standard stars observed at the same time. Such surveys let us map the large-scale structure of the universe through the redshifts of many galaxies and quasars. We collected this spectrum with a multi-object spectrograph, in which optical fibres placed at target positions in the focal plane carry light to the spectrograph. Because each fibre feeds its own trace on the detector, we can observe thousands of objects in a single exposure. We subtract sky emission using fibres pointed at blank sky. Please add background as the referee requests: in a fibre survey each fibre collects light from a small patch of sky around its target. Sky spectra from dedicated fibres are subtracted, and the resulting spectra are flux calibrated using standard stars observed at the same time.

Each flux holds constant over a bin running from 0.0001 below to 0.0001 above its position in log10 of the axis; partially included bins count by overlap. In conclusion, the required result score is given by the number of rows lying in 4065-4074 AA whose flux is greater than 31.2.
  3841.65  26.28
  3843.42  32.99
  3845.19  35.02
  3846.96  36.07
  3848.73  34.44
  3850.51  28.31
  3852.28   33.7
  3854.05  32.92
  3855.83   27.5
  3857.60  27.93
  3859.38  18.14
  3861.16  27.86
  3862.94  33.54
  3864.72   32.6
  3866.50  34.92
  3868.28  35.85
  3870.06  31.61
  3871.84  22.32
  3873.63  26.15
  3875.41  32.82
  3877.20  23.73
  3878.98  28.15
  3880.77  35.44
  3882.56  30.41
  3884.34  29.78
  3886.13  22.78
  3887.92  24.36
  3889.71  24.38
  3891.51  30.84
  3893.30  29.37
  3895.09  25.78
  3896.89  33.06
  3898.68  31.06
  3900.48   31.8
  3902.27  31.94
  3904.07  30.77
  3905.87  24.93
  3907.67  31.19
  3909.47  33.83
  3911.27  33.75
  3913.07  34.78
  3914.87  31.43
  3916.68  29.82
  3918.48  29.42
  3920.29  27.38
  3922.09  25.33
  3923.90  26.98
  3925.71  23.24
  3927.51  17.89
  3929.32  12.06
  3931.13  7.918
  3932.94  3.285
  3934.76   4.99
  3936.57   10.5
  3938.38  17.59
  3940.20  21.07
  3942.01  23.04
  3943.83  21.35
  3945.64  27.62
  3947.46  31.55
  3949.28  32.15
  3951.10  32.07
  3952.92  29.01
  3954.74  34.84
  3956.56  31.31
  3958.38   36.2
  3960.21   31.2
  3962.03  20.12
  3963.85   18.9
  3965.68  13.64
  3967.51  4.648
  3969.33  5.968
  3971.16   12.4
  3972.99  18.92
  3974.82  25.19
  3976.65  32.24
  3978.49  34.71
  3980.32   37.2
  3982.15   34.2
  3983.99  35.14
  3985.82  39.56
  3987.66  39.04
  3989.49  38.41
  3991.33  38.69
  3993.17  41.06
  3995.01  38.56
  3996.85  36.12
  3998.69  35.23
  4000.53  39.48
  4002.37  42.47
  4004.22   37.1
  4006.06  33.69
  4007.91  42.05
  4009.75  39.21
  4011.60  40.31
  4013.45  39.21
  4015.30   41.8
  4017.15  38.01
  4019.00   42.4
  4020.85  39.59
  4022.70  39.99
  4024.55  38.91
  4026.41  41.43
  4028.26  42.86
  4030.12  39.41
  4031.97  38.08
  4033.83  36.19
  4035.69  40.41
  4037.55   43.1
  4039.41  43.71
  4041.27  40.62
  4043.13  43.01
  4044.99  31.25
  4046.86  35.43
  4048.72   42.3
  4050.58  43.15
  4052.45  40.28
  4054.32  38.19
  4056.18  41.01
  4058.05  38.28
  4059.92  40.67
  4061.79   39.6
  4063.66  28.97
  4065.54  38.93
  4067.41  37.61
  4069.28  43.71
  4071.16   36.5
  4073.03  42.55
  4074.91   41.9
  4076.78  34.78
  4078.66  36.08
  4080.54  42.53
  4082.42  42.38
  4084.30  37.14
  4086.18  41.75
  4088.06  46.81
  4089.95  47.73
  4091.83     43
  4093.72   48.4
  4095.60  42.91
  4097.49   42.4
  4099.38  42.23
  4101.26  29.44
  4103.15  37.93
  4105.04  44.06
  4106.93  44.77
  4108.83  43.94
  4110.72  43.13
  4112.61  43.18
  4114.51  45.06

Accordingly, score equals 5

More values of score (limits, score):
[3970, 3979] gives 2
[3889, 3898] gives 1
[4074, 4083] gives 5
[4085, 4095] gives 5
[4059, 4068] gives 4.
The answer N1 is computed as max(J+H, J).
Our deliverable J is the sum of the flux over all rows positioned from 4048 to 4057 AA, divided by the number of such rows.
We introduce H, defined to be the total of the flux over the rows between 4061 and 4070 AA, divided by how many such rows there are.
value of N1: 79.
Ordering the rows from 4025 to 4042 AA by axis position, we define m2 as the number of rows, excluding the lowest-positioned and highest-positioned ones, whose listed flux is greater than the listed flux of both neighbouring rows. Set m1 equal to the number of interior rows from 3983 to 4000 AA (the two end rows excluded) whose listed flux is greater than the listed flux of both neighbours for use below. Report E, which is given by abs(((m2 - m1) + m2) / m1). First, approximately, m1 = 2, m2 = 2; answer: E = 1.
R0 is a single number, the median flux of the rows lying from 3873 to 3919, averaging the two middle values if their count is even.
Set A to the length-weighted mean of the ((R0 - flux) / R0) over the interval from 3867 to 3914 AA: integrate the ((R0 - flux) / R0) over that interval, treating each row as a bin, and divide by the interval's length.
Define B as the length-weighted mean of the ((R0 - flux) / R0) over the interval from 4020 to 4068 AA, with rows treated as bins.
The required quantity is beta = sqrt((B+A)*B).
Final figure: 0.27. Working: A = 0.03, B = -0.29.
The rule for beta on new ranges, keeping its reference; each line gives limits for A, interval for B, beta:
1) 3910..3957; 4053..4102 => 0.17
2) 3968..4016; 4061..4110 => 0.39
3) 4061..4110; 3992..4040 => 0.43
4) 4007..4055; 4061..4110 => 0.46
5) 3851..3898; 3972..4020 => 0.18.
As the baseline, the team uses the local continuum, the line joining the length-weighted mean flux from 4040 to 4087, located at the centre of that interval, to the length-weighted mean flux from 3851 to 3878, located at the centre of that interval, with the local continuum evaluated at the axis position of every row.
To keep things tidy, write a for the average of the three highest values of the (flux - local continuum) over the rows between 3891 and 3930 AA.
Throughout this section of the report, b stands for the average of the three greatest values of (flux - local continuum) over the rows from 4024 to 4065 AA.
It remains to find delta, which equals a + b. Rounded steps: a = 2.4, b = 5.4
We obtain 7.8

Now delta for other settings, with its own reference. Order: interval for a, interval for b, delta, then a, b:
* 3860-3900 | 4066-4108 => 12.7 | 5.6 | 7.1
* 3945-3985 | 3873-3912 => 5.2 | 1.7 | 3.4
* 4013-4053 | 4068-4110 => 12.7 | 5.5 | 7.1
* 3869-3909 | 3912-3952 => 3.7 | 3.4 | 0.3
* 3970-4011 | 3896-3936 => 8.1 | 5.7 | 2.4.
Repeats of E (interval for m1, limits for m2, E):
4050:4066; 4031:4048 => 1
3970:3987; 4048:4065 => 5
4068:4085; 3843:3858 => 1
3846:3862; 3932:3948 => 0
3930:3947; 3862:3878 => 3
